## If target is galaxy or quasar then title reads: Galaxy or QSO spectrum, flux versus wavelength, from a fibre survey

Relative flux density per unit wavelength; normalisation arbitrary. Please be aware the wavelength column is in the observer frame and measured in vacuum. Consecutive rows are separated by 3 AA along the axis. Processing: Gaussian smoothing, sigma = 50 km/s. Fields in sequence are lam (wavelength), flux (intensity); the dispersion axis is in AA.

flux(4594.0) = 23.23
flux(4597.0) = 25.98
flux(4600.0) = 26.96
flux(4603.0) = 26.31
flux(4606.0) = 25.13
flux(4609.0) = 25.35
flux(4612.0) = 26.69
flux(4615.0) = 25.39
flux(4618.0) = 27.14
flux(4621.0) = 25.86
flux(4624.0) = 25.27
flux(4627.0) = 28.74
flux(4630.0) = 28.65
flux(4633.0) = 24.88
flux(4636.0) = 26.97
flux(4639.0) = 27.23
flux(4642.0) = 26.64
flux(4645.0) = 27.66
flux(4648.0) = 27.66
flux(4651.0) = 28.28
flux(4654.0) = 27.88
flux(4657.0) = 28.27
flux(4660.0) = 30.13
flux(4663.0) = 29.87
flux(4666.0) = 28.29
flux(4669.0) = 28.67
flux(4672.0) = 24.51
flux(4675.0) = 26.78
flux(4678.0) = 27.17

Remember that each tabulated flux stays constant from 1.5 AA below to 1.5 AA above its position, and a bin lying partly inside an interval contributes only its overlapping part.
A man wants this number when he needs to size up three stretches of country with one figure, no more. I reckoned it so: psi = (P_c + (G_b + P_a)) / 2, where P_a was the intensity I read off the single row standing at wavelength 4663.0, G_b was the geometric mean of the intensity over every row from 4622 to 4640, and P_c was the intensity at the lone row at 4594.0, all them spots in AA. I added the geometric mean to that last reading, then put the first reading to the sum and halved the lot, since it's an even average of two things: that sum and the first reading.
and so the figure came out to 40.0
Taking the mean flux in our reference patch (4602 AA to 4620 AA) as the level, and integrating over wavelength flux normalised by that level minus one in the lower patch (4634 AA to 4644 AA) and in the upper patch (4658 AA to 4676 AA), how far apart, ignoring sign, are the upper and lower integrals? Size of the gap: 1.1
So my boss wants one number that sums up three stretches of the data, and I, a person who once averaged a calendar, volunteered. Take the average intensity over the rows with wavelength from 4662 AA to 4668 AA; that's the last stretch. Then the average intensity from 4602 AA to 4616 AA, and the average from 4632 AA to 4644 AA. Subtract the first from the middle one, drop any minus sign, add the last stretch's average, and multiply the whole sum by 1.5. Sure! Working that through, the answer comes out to 44.6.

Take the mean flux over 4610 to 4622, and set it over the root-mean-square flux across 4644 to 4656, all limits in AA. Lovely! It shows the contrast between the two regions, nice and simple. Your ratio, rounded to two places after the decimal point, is 0.94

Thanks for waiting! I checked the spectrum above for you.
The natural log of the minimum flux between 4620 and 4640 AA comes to 3.21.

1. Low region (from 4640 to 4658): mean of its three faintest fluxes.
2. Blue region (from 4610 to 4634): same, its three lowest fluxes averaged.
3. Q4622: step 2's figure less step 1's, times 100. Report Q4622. -214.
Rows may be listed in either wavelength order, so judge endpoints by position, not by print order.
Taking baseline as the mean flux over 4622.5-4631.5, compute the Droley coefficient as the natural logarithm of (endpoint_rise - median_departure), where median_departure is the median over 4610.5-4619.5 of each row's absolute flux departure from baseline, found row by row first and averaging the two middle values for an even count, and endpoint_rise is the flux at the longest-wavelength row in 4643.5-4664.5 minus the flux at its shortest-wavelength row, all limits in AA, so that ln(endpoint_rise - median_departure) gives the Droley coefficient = 0.30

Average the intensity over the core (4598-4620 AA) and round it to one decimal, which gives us 26.1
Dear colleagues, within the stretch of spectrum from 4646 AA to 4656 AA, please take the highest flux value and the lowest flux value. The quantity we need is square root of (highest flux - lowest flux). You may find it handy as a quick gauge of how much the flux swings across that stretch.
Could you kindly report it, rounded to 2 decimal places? 0.79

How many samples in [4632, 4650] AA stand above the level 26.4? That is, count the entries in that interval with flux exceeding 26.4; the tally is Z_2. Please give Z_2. 5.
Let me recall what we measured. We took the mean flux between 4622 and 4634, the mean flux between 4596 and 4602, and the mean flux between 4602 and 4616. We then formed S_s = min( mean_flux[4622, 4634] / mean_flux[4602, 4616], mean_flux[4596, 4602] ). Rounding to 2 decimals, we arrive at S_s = 1.04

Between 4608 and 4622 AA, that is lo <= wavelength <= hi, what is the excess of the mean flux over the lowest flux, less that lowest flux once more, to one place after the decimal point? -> -24.6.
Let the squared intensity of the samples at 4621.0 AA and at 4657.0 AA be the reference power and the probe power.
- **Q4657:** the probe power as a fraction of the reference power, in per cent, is 120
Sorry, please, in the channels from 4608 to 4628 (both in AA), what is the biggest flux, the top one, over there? 28.74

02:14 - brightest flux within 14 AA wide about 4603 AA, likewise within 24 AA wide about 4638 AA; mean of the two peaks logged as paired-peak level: 27.85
